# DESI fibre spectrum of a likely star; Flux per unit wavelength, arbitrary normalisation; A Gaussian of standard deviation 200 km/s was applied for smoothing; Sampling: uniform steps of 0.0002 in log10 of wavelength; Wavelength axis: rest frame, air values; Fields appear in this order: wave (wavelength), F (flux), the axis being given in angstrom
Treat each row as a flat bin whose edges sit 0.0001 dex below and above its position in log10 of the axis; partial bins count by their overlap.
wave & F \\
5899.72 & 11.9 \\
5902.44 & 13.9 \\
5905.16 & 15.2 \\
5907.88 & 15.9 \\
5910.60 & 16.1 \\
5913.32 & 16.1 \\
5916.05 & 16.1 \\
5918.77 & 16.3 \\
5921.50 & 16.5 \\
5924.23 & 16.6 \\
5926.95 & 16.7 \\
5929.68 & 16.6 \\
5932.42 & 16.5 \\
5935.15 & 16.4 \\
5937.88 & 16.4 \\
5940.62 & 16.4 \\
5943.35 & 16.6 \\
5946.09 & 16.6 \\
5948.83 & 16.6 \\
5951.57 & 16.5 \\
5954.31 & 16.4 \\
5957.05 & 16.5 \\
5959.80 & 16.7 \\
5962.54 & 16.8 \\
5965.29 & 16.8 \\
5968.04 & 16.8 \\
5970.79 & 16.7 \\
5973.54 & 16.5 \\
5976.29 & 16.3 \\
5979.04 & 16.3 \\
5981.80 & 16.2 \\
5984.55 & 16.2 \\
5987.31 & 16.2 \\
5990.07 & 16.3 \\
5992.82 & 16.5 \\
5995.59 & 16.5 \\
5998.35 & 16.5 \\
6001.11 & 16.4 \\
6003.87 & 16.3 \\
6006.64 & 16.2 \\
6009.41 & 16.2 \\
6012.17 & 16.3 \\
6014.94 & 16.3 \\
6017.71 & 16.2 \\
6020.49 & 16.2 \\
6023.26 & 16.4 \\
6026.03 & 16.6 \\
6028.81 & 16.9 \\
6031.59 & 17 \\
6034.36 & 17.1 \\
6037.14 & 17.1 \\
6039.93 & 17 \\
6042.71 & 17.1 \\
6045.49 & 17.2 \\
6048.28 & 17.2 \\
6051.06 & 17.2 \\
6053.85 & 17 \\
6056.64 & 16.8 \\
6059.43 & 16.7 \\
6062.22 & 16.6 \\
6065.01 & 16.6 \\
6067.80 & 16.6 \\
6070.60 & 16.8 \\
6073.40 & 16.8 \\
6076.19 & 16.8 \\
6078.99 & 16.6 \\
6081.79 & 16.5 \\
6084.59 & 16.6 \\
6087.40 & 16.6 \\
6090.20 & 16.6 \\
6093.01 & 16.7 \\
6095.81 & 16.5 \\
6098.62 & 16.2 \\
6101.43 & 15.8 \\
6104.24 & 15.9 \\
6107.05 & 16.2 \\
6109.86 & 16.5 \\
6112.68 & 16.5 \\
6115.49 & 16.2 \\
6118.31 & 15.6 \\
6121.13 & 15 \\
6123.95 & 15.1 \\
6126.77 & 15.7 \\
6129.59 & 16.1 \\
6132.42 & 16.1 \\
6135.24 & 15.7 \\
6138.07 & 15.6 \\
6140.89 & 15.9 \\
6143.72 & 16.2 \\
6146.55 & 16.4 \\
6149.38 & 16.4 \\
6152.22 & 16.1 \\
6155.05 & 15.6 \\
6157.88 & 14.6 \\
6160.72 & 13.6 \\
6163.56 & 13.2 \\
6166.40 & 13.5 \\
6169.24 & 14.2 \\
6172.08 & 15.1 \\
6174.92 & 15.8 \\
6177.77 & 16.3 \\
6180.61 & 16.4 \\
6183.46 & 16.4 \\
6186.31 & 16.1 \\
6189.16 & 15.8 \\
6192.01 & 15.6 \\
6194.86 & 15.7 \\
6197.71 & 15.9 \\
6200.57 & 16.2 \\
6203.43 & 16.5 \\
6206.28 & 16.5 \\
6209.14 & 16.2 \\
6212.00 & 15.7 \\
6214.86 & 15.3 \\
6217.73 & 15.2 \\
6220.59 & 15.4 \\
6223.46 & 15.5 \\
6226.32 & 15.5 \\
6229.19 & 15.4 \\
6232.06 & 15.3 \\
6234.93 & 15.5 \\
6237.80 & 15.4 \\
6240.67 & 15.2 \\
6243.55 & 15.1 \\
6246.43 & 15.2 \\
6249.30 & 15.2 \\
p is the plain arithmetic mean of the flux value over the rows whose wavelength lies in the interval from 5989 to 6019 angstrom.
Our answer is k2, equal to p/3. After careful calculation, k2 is 5.45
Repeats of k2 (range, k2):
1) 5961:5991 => 5.49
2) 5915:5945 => 5.49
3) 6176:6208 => 5.38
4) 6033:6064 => 5.67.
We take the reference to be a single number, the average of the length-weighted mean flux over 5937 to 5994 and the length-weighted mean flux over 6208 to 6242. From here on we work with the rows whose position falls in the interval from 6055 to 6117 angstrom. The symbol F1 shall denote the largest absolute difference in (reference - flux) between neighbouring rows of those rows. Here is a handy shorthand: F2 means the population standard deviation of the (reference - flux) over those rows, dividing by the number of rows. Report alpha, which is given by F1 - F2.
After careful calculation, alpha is 0.13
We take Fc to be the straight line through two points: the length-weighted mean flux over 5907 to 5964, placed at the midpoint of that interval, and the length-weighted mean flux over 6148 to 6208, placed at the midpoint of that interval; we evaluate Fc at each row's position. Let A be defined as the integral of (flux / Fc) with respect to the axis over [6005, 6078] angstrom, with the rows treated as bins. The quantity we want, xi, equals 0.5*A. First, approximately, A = 76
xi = 38.1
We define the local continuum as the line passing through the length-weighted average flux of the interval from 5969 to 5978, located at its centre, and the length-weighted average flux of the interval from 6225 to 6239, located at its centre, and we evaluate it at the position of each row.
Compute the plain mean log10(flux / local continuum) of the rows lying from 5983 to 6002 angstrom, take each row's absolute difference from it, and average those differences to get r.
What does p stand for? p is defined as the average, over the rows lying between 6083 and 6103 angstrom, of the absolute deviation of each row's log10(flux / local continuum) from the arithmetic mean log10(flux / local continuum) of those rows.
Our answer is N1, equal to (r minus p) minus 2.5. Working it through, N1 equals -2.50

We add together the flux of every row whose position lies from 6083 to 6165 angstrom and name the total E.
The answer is 459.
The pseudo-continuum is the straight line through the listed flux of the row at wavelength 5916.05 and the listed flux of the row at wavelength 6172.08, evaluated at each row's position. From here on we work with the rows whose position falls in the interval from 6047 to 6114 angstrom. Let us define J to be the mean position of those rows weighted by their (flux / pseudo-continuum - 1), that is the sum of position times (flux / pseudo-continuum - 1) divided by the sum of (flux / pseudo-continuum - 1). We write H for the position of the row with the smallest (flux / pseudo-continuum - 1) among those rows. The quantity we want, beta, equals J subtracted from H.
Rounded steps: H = 6101.43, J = 6077.5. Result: 23.9 angstrom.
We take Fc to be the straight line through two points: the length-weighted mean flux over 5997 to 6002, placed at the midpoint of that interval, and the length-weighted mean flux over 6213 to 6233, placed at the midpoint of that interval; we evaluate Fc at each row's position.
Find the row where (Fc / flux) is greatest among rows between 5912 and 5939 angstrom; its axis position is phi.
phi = 5913.32 angstrom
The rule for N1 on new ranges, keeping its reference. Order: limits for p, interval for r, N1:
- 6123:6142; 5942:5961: -2.51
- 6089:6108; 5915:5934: -2.50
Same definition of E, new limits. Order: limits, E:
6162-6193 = 168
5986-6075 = 533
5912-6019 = 641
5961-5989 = 165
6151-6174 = 116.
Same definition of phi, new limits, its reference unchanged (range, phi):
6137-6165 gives 6163.56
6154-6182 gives 6163.56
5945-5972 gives 5954.31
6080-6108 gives 6101.43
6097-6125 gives 6121.13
